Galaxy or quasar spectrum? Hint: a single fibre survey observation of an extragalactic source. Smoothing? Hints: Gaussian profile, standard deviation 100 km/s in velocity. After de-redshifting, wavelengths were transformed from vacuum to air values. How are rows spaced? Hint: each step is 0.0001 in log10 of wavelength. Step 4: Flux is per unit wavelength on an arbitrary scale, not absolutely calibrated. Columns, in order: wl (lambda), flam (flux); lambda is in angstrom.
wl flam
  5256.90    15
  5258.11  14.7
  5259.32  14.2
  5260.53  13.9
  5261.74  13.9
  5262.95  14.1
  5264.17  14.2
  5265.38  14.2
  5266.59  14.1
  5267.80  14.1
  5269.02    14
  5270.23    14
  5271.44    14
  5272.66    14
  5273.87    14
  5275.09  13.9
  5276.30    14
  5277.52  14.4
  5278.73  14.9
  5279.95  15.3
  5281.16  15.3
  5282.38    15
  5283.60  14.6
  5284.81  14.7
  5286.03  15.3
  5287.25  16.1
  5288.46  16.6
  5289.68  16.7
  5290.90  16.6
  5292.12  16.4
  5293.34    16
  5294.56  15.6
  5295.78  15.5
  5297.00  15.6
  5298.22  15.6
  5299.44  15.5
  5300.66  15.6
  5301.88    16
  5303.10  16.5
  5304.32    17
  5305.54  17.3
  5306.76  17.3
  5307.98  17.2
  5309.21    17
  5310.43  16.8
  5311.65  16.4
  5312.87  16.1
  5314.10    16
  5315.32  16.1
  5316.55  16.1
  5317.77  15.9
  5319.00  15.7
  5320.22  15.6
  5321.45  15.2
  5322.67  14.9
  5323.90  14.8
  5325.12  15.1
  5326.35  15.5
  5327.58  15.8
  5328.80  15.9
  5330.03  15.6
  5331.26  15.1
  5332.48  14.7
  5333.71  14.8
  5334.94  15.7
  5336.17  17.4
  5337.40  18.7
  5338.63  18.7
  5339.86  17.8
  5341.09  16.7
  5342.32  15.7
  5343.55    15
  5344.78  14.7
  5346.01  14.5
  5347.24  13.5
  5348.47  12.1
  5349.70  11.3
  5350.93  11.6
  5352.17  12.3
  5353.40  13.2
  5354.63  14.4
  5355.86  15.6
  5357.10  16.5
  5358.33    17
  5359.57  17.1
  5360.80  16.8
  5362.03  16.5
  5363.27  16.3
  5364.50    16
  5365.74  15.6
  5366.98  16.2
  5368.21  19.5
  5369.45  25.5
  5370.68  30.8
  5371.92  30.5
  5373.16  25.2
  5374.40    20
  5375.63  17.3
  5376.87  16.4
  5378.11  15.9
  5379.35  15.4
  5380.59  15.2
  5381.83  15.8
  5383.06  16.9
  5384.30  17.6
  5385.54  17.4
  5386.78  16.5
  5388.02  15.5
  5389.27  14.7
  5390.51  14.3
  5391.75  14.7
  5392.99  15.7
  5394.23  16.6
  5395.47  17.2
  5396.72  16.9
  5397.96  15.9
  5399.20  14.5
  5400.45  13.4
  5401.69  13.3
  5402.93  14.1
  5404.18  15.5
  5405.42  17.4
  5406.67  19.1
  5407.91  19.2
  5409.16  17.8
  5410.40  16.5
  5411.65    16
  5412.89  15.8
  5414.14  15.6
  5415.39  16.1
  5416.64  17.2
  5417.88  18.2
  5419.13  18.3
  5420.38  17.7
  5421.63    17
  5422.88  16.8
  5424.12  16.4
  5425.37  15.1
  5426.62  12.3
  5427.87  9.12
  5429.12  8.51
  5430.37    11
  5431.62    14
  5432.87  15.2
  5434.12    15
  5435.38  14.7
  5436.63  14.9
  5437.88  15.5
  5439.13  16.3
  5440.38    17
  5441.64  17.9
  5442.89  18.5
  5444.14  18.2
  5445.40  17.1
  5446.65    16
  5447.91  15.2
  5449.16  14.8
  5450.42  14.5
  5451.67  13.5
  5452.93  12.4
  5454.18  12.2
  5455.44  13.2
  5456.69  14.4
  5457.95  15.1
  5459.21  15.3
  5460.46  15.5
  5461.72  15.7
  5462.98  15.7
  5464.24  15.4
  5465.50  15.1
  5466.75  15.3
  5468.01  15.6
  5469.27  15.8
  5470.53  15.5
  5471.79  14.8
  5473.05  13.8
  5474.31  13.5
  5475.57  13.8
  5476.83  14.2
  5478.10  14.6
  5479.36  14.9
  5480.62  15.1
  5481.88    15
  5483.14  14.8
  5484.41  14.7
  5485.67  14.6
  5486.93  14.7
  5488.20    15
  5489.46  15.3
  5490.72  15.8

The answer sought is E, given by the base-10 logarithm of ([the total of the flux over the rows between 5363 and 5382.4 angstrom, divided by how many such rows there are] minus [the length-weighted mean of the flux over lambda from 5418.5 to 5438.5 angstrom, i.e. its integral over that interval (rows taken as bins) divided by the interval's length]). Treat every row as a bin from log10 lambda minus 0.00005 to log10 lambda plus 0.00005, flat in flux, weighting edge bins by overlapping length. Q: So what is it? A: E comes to 0.7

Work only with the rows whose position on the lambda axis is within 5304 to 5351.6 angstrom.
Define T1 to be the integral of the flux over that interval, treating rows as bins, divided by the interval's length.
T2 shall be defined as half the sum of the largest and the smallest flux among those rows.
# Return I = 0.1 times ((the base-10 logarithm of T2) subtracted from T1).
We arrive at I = 1.45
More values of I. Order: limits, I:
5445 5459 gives 1.32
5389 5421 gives 1.50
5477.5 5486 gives 1.37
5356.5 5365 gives 1.54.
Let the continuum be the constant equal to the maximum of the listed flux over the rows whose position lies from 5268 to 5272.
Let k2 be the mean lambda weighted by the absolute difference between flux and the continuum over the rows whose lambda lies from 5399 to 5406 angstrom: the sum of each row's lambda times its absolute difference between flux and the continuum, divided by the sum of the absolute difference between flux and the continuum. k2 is 5403.8 angstrom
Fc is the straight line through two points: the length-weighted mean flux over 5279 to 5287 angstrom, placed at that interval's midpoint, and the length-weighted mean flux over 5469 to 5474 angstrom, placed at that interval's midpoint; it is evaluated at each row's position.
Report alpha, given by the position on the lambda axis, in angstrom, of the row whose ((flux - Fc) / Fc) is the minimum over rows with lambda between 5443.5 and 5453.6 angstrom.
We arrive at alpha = 5452.93 angstrom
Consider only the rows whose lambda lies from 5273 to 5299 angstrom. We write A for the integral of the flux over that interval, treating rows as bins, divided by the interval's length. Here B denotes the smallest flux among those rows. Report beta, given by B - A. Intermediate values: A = 15.3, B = 13.9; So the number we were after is -1.4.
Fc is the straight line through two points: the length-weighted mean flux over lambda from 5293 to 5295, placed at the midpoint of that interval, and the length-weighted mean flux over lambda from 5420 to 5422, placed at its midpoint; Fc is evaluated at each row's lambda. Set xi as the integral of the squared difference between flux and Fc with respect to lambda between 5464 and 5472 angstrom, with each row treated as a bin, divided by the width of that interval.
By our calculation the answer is 6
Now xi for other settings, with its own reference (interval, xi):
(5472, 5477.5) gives 17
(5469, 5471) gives 5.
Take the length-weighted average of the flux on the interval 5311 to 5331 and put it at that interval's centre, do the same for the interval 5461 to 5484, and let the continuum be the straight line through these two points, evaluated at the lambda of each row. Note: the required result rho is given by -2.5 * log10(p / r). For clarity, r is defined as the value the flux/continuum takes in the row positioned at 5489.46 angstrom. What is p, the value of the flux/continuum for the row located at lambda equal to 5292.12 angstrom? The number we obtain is -0.01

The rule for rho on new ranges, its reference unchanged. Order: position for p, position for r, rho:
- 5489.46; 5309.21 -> 0.05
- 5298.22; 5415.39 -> 0.07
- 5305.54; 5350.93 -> -0.42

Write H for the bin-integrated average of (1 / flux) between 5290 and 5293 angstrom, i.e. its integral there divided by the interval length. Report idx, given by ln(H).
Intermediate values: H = 0.061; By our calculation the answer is -2.80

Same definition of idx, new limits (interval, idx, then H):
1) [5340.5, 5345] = -2.74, 0.064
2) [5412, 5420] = -2.82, 0.060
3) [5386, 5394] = -2.73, 0.065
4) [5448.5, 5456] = -2.59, 0.075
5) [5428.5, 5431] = -2.26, 0.104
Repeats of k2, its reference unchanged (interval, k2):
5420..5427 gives 5422.8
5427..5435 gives 5429.6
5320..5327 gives 5323.2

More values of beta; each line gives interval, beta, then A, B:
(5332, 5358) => -3.7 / 15.0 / 11.3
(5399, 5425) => -3.2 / 16.5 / 13.3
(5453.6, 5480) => -2.5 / 14.7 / 12.2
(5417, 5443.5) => -6.7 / 15.2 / 8.51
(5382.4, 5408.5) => -2.7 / 16.0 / 13.3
